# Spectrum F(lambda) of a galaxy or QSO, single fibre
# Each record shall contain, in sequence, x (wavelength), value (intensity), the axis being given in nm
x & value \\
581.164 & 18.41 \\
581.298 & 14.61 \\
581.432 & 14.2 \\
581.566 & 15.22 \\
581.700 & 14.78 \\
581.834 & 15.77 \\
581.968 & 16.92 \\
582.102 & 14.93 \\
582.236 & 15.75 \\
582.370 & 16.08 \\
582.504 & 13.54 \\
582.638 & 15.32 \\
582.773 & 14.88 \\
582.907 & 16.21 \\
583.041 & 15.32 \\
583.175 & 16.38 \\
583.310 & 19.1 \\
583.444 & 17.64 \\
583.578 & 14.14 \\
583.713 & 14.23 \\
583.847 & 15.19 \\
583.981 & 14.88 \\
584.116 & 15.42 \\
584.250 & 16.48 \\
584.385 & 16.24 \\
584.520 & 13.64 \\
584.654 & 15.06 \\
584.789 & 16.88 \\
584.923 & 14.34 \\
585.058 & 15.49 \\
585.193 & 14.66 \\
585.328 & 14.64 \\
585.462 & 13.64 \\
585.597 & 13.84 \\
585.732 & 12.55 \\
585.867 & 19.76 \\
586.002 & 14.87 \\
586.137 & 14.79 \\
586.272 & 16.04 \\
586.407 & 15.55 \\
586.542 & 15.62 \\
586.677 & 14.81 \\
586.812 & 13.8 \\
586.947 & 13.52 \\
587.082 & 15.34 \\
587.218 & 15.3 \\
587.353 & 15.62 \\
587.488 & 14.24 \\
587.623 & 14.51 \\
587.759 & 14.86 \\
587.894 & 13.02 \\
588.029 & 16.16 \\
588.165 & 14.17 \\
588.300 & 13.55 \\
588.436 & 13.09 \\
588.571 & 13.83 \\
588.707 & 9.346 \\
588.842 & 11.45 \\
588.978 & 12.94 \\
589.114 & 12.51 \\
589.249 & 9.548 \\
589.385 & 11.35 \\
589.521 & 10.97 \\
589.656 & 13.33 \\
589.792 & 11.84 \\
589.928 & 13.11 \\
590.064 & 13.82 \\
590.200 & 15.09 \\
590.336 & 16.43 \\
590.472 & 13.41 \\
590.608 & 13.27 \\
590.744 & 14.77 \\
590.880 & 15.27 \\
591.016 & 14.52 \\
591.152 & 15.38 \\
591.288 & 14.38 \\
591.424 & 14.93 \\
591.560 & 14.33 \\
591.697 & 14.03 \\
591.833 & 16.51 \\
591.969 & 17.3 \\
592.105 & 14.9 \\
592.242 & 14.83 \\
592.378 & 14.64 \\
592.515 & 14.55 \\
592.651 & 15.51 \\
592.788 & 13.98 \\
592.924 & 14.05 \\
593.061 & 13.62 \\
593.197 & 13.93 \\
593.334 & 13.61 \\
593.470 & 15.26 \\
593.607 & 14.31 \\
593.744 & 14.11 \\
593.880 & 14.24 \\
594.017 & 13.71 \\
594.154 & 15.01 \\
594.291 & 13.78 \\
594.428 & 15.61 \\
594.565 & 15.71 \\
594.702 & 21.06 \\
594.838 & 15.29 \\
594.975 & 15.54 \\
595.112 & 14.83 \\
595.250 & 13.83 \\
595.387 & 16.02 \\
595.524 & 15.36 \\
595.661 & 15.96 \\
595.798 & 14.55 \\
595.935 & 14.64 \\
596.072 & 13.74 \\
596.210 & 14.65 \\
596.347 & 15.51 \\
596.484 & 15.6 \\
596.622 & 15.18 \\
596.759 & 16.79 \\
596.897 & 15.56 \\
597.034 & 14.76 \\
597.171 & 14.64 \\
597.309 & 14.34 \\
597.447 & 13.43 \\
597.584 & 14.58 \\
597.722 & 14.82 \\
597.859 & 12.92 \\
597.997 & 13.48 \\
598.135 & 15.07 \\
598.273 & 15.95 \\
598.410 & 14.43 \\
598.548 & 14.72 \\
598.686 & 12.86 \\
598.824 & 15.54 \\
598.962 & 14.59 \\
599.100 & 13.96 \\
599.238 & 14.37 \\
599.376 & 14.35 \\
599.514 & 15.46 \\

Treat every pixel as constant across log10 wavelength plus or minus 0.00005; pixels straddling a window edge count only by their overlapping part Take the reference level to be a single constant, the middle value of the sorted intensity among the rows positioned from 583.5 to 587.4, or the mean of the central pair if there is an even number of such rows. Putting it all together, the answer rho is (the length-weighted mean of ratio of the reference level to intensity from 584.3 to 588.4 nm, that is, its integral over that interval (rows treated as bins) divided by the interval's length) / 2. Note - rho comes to 0.50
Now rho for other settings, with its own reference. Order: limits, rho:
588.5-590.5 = 0.60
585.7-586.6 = 0.48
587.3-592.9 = 0.54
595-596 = 0.50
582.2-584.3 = 0.48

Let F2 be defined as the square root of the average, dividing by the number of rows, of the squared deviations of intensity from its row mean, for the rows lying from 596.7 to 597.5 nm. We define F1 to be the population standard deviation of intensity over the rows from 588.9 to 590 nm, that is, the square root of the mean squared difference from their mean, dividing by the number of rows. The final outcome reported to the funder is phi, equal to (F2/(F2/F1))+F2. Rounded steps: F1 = 1.2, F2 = 1.0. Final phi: 2.3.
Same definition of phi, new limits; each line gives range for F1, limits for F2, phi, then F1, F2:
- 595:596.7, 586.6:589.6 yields 2.5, 0.7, 1.8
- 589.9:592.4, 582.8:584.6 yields 2.5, 1.1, 1.4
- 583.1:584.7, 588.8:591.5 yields 3.2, 1.5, 1.7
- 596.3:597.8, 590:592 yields 1.9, 0.8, 1.1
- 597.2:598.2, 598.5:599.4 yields 1.5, 0.8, 0.8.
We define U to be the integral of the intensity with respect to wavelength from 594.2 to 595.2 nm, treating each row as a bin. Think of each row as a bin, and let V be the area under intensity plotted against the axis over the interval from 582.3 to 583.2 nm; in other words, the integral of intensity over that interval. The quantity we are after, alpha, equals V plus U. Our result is 29.7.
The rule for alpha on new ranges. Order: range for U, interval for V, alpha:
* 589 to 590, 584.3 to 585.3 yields 27.0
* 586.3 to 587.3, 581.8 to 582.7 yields 28.8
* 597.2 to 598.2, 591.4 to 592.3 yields 27.8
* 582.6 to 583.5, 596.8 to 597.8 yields 29.4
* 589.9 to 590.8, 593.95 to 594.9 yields 27.8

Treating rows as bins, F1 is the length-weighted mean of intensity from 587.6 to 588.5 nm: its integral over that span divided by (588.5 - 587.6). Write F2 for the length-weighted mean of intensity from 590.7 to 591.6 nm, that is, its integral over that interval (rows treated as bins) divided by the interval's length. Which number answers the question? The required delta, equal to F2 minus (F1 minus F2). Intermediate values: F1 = 14.2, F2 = 14.8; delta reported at 15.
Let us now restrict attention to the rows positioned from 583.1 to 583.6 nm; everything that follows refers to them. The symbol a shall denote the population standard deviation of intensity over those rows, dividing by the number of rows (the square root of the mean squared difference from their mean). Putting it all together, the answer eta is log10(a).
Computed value 0.3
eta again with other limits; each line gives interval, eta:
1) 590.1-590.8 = 0.1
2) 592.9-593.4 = -0.7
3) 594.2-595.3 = 0.3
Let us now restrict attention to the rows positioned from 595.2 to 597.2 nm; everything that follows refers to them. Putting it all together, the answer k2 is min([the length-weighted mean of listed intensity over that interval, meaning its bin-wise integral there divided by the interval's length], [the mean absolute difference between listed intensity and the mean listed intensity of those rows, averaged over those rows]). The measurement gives 0.67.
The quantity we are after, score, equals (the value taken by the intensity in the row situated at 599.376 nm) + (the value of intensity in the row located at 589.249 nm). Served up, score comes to 24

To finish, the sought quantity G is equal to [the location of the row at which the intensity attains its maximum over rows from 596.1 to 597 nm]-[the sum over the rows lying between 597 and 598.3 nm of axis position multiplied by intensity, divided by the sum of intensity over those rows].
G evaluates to -0.90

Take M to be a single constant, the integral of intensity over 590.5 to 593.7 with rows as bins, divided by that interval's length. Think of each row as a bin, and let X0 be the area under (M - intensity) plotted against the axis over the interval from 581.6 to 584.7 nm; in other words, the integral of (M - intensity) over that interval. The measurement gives -2.8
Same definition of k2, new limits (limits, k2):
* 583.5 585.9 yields 1.12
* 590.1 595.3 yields 0.88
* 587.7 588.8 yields 1.26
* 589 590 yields 1.02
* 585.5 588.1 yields 1.02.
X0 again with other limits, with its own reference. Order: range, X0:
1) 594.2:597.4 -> -2.1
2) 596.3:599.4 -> 0.0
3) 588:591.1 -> 4.6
